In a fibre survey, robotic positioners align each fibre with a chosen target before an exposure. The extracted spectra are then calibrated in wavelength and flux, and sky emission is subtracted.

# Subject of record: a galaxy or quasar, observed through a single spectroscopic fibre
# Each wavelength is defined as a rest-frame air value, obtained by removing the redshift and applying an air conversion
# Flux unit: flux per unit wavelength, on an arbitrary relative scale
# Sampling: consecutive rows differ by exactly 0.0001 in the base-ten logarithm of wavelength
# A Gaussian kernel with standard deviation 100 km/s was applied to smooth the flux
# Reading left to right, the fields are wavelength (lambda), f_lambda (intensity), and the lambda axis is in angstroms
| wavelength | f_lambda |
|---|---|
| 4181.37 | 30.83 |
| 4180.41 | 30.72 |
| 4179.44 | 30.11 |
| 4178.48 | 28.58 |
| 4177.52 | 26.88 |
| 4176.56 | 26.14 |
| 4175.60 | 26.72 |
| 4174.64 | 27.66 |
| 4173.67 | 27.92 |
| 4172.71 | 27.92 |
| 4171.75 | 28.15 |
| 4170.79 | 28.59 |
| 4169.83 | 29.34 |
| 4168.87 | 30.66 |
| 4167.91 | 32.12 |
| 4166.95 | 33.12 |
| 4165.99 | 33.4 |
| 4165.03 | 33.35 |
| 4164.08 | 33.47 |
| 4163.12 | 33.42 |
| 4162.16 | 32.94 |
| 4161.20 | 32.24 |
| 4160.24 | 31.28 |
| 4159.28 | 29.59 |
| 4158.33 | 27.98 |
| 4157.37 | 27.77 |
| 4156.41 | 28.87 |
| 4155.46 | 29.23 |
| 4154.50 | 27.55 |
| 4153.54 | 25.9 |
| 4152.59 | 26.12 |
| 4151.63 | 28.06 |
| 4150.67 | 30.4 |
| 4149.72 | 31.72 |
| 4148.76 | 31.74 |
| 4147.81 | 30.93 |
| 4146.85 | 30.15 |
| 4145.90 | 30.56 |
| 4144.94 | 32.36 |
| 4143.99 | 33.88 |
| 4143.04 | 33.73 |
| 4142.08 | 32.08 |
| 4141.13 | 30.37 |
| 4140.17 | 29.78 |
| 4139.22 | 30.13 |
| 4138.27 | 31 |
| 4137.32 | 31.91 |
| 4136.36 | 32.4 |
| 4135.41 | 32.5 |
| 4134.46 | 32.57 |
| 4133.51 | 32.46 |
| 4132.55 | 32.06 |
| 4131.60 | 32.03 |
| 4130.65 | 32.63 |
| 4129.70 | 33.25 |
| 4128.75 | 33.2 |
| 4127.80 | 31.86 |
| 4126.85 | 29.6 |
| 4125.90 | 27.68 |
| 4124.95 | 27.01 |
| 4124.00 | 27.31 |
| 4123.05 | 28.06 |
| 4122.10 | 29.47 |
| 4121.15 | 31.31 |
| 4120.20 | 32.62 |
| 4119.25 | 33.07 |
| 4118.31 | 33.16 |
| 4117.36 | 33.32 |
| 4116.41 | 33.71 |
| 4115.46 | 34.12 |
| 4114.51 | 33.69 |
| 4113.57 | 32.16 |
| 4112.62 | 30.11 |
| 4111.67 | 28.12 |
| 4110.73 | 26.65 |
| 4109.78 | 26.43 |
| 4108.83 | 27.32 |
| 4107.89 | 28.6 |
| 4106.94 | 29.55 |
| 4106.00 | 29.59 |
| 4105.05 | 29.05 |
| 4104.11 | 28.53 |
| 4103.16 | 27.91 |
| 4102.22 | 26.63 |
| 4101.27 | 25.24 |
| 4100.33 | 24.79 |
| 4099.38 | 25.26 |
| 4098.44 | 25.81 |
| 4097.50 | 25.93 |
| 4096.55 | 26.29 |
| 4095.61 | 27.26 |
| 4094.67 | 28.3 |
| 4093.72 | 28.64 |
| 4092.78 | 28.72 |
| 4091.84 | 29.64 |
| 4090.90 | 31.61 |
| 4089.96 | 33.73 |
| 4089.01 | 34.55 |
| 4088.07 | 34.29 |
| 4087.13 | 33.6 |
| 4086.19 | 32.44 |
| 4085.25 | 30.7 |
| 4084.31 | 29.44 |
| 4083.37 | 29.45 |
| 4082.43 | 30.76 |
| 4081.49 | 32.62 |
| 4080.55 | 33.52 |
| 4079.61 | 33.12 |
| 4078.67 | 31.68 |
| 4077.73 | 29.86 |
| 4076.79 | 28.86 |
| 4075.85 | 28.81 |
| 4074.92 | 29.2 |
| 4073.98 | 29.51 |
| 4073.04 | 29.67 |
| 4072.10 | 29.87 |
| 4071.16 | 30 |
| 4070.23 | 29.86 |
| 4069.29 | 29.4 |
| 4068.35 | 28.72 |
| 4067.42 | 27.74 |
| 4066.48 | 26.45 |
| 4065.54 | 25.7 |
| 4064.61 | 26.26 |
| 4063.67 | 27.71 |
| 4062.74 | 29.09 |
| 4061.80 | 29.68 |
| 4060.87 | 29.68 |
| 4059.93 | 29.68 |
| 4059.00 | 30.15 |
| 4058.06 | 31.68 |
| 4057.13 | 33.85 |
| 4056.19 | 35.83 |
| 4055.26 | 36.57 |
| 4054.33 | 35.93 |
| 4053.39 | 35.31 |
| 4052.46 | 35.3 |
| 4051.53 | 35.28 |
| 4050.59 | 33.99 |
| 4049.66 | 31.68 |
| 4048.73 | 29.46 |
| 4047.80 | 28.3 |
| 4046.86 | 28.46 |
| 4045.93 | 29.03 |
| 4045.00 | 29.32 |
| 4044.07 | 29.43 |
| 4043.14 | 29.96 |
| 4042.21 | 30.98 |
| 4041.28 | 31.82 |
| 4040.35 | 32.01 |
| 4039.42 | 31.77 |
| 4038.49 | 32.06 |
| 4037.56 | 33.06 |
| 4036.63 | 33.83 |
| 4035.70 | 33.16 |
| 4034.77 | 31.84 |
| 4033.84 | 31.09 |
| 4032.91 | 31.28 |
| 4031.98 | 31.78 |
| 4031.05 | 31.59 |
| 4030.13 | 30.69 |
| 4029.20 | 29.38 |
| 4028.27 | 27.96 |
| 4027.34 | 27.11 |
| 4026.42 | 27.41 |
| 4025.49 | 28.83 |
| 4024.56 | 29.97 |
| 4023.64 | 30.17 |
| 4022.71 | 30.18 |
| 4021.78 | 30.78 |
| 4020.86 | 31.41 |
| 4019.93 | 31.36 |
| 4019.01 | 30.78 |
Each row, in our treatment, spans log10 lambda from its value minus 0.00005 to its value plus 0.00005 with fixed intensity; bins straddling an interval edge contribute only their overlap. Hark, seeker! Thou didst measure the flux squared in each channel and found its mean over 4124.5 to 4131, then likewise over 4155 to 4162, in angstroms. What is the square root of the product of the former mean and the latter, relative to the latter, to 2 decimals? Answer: 1.04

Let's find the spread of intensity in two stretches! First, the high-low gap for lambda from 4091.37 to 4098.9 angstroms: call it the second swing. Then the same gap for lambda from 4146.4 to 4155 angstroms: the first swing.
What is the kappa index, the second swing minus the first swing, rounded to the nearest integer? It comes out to -2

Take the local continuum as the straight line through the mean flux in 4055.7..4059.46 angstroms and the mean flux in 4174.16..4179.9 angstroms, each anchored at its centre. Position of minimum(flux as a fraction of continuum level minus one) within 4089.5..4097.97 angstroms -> 4097.50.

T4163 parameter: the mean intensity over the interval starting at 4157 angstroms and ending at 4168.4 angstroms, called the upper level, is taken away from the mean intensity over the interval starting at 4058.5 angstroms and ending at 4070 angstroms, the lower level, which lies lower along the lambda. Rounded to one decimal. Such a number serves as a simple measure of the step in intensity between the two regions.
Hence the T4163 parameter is -3.4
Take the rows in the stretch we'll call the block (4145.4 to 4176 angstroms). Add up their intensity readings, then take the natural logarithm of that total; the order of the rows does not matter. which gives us 6.9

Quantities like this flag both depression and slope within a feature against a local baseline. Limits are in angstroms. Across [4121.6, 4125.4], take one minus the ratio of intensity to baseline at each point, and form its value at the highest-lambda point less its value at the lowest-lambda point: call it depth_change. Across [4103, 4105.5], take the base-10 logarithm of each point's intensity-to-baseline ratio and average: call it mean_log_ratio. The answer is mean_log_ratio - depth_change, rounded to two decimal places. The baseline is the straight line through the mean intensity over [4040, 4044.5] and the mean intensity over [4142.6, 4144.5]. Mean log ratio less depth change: -0.14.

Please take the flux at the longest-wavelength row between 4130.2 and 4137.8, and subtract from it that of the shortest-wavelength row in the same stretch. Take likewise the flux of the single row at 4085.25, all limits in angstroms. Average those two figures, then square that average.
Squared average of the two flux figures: 225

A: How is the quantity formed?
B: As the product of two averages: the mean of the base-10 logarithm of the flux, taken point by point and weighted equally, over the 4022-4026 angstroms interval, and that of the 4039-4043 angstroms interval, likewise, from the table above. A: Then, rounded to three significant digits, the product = 2.21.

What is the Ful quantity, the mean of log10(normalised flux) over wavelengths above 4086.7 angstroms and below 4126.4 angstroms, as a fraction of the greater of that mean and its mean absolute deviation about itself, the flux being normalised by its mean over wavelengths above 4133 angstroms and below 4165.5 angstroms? -0.58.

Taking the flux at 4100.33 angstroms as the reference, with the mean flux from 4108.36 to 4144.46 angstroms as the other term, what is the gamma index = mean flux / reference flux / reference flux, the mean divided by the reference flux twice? 0.051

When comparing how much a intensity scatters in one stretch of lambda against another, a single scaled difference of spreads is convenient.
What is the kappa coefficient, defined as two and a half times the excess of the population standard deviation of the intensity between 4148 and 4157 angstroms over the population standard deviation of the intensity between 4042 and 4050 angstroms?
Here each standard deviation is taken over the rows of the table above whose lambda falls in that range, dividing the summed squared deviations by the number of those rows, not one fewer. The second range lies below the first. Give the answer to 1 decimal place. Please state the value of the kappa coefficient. 2.5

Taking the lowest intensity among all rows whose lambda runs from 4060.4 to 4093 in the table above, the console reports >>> 25.7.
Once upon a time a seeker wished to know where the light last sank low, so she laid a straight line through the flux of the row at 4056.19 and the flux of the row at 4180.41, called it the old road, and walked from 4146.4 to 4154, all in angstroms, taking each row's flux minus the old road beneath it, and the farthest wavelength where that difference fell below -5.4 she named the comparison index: 4153.54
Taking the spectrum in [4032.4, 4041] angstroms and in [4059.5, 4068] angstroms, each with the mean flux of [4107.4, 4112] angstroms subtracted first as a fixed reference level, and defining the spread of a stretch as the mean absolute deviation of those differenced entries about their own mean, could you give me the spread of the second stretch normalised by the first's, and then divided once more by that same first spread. 2.5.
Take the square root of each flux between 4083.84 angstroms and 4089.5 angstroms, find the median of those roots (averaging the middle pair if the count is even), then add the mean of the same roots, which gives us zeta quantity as 11.4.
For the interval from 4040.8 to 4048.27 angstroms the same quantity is 10.9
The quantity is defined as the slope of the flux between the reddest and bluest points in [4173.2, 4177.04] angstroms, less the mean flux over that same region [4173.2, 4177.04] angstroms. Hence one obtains -27.7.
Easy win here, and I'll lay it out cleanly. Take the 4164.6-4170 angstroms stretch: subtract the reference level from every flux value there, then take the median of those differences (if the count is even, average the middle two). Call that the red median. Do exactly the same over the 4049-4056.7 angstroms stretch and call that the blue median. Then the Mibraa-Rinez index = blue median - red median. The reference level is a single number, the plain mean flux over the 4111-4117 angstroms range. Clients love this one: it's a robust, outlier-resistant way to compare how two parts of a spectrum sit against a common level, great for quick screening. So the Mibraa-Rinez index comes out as 3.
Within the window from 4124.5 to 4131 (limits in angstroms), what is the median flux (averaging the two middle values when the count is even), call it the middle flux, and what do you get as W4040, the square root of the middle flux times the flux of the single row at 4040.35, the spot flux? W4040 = 31.9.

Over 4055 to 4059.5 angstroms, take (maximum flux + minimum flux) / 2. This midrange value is 33.4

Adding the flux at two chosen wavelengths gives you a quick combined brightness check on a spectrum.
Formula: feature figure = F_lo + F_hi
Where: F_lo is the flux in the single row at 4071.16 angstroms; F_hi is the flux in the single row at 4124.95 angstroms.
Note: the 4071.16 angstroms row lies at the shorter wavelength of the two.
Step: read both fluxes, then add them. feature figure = 57.0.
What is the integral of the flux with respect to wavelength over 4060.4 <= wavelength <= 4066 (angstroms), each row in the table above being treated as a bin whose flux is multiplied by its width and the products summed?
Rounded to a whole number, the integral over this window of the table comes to 157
